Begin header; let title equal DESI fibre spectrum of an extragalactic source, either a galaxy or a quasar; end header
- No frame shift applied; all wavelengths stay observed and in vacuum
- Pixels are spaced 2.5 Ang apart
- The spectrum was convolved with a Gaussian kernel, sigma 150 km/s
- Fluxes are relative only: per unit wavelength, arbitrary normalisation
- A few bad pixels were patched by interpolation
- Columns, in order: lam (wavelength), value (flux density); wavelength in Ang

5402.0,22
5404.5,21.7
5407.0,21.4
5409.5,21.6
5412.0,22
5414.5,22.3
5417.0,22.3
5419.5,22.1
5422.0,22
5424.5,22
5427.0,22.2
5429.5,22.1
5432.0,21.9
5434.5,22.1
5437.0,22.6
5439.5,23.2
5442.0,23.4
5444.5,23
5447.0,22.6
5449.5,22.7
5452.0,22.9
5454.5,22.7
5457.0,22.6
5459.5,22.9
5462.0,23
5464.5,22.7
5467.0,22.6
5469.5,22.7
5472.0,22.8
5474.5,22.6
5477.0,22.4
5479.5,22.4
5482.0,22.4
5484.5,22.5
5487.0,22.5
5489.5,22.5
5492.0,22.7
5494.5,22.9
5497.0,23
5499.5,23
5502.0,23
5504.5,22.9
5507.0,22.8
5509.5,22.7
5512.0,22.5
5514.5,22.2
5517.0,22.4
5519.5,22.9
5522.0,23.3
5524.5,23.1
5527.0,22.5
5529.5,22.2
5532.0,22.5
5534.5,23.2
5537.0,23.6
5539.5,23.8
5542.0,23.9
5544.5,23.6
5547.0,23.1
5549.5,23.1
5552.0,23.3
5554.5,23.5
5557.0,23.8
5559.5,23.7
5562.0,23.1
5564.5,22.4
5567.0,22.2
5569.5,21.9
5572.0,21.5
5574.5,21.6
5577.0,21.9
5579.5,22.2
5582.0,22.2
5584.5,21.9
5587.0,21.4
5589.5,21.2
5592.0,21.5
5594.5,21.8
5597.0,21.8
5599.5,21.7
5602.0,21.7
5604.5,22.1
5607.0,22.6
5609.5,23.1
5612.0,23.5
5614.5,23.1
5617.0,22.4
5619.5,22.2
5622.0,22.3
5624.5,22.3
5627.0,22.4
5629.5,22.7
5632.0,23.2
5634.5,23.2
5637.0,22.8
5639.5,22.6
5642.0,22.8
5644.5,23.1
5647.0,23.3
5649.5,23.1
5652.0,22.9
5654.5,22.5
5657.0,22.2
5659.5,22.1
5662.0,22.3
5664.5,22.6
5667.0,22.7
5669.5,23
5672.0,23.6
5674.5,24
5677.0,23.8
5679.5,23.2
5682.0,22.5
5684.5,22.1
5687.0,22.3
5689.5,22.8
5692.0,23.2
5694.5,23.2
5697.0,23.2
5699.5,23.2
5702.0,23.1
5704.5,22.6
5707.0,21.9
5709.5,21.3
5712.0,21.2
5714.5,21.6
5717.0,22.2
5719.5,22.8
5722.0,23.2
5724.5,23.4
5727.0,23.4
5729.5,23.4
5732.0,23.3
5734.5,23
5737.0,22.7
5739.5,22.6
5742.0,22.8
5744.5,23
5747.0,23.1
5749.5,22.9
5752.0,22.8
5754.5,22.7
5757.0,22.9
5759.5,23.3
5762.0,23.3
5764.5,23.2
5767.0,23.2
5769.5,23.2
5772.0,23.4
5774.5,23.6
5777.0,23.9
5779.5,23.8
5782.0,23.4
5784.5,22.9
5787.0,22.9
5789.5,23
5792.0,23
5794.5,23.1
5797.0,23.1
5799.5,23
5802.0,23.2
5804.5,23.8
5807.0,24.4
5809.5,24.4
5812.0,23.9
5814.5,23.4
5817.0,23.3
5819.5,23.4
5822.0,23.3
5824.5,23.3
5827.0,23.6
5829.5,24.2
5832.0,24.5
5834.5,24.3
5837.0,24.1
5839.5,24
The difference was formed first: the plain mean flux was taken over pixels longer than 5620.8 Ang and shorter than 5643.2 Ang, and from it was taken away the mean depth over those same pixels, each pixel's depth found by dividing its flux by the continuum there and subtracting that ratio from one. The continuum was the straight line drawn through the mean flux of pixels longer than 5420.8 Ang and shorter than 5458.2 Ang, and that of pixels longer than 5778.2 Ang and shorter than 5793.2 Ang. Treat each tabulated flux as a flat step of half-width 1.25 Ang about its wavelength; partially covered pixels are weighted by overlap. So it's 22.69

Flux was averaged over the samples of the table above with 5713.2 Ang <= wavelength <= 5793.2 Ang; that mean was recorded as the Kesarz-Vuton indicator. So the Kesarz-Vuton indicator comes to 23.1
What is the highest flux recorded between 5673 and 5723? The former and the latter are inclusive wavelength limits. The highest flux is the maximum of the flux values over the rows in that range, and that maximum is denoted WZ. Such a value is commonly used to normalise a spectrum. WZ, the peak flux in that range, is 24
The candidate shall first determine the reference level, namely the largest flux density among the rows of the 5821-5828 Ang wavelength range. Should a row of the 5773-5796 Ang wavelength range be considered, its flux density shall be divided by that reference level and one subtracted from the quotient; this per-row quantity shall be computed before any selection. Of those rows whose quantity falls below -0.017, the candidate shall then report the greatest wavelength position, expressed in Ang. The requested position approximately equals 5794.5 Ang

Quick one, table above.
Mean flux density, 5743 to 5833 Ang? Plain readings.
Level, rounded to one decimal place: 23.4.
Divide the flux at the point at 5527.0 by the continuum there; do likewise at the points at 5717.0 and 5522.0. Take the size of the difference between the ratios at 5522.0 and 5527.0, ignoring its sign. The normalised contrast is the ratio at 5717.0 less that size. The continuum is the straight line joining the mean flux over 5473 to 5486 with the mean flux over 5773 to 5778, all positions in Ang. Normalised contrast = 0.909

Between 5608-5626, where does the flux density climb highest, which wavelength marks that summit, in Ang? 5612.0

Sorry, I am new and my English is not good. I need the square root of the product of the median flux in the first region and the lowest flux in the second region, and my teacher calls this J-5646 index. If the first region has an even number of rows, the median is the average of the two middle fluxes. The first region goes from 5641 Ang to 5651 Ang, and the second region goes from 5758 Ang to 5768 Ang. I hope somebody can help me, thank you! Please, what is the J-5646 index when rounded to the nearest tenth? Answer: 23.1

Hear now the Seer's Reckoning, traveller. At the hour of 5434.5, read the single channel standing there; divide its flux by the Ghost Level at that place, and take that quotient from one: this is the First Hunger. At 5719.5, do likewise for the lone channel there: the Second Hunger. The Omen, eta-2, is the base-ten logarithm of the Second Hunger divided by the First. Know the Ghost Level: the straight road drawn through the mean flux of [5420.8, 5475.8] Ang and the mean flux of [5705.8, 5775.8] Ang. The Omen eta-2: -1.4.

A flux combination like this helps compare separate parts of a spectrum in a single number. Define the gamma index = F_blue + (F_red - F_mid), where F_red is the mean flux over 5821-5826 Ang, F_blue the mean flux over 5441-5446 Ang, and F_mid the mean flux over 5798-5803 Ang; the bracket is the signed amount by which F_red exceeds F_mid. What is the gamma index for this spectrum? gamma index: 23.4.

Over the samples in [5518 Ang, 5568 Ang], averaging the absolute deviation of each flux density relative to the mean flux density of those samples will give 0.43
